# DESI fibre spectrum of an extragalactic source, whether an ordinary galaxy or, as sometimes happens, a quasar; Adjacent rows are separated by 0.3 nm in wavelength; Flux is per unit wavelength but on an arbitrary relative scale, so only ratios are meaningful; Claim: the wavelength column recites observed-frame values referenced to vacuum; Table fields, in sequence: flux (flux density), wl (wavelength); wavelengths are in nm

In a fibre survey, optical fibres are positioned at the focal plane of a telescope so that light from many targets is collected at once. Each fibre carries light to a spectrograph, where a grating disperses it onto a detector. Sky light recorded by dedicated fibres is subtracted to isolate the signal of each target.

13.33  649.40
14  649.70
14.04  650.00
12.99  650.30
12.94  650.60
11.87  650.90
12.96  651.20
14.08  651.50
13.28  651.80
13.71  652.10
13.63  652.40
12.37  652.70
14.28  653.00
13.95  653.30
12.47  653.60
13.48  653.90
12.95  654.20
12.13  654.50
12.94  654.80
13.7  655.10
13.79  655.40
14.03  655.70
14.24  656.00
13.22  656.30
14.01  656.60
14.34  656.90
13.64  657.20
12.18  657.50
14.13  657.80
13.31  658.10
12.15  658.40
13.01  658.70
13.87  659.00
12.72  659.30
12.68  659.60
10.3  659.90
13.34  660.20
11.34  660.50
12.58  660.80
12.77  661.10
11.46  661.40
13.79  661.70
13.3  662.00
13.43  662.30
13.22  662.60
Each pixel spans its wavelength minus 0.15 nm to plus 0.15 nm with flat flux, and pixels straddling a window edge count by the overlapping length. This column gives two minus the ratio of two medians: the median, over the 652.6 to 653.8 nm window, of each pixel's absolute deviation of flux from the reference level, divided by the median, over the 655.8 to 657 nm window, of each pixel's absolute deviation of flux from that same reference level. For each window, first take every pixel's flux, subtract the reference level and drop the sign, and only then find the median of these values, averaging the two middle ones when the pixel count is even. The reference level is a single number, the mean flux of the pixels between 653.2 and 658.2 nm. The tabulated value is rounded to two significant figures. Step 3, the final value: 0.68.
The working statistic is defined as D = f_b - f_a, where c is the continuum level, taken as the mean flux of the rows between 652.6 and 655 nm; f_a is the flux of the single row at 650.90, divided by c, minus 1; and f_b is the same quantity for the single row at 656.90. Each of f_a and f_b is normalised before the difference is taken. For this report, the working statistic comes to 0.19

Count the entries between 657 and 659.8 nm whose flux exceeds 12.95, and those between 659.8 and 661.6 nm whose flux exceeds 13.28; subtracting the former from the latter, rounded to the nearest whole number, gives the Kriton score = -4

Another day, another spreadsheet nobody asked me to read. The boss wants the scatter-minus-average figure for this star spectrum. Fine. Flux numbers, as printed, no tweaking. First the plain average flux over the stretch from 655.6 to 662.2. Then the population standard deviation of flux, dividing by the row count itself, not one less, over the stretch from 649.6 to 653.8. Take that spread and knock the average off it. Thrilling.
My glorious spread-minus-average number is -12.30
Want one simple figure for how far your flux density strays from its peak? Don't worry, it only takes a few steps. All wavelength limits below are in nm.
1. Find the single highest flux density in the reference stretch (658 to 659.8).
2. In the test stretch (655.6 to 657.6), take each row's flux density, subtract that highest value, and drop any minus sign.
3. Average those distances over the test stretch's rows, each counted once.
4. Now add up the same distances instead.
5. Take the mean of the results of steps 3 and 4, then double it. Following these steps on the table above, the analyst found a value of 4.2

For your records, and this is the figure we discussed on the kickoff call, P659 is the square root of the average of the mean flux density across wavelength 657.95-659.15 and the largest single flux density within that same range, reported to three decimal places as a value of 3.671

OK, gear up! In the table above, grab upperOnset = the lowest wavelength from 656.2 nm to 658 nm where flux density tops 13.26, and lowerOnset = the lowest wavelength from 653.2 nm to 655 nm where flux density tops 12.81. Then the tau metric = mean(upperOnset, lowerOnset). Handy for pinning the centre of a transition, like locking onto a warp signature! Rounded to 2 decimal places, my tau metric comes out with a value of 654.95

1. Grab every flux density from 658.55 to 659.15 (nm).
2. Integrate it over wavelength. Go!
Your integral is 8.06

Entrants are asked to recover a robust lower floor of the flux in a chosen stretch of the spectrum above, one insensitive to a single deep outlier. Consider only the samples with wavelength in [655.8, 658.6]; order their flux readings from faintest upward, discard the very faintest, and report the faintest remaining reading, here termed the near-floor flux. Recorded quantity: 12.18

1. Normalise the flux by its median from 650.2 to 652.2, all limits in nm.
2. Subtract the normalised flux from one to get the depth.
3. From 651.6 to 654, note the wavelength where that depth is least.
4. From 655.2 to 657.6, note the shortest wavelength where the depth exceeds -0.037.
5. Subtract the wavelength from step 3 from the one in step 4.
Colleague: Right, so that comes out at 3.30 nm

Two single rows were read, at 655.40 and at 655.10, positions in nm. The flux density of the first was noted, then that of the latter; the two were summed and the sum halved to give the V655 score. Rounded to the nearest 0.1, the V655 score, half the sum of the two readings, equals 13.7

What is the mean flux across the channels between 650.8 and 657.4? 13.4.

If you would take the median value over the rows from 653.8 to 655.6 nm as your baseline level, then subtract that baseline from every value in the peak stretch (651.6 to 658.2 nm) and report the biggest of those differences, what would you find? 1.1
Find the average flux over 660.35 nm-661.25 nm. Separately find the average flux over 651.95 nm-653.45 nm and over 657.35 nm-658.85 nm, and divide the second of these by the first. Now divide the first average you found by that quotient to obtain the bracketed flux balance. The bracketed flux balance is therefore 12.8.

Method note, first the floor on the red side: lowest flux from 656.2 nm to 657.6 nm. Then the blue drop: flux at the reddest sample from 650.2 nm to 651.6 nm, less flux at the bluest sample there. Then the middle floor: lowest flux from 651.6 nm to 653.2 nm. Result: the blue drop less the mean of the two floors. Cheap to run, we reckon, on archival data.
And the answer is -11.2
